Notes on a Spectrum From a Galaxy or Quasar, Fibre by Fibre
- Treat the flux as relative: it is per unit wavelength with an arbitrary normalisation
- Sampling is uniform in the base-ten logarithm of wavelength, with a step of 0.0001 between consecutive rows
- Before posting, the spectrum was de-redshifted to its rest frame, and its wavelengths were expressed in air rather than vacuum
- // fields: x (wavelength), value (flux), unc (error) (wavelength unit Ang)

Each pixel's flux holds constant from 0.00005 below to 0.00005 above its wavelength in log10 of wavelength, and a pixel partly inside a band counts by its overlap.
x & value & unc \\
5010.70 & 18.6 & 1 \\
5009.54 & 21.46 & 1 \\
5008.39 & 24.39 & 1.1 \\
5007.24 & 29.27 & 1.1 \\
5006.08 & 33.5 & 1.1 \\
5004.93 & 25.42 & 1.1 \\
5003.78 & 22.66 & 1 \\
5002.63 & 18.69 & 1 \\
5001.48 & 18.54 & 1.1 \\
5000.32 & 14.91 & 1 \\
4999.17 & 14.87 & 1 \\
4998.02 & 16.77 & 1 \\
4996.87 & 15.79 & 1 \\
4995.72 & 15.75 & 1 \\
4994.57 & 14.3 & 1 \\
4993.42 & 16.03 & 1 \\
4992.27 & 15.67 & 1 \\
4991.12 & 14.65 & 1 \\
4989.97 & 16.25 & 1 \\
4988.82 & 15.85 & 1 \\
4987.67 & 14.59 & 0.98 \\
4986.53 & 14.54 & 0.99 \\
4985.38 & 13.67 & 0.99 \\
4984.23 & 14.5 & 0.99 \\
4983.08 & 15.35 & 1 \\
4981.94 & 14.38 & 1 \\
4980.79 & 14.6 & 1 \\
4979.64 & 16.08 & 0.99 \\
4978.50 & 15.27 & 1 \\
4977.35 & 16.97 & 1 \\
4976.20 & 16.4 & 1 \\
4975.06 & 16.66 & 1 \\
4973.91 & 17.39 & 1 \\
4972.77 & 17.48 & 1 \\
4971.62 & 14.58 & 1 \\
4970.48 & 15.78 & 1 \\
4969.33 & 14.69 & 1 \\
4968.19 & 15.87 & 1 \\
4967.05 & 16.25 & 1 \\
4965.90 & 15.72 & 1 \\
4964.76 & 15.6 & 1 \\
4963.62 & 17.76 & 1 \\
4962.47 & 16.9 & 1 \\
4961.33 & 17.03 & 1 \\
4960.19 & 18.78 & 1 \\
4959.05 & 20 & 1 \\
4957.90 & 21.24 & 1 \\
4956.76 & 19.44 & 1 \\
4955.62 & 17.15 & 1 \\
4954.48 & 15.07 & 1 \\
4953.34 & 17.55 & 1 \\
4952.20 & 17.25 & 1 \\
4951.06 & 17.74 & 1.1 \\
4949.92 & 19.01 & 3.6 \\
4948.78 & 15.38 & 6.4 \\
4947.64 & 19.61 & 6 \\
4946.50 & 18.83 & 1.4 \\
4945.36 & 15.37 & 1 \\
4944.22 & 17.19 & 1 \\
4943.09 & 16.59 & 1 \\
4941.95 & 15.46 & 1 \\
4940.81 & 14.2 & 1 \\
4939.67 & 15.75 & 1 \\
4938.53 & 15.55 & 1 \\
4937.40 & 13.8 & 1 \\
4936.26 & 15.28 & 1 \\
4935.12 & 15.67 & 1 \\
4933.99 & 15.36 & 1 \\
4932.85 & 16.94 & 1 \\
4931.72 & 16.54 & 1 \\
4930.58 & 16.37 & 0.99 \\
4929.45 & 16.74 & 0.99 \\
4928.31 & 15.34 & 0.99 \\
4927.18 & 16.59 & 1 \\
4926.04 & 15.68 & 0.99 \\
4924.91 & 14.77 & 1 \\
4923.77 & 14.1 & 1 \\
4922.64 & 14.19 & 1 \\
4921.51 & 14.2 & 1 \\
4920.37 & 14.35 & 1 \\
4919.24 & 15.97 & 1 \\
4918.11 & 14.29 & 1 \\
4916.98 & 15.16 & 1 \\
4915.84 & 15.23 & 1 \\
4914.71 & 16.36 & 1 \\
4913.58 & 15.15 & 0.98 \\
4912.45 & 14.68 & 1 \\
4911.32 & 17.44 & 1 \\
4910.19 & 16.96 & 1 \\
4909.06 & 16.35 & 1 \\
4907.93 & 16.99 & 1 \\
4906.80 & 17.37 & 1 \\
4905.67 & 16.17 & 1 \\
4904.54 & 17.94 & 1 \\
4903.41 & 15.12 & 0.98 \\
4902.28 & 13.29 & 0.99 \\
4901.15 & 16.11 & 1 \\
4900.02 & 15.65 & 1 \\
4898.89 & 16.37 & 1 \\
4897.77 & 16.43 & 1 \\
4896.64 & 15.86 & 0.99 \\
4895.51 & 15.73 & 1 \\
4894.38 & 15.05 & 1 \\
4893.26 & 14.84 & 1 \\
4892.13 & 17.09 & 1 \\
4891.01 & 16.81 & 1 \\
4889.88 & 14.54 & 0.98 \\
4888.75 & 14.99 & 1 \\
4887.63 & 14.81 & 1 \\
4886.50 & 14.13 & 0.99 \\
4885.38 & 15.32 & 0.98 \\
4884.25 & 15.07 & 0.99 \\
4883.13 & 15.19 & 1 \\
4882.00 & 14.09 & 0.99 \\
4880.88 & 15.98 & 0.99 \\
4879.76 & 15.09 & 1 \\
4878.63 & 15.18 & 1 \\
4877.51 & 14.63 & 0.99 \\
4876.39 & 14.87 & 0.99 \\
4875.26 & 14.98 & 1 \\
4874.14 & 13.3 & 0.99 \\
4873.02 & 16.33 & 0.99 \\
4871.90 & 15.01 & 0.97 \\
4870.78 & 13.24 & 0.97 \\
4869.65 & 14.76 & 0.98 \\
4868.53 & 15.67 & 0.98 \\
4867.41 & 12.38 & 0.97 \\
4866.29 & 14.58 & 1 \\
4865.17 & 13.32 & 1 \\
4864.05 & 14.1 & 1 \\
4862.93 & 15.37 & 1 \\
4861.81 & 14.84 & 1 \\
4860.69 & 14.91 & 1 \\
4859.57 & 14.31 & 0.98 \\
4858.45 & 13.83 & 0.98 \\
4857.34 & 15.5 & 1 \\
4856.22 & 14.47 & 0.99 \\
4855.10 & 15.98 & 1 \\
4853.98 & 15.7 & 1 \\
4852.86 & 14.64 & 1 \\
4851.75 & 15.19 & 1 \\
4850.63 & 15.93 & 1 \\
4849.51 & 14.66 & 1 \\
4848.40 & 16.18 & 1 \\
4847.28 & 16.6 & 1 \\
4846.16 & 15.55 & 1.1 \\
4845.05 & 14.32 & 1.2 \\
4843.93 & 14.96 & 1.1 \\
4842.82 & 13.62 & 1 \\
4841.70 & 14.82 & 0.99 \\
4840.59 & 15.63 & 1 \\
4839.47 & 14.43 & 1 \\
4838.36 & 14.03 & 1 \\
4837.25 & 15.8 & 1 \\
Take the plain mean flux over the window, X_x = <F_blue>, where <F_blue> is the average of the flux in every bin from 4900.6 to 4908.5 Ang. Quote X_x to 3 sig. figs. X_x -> 16.1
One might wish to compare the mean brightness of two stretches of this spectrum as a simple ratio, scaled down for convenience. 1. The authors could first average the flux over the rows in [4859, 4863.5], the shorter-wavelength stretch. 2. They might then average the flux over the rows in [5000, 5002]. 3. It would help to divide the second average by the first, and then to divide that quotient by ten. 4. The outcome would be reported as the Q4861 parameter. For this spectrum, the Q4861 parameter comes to 0.113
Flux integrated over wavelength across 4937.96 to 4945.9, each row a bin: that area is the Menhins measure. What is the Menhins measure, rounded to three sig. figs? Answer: 125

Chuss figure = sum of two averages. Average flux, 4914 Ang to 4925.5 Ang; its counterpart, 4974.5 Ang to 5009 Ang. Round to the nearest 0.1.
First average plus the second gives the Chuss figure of 32.4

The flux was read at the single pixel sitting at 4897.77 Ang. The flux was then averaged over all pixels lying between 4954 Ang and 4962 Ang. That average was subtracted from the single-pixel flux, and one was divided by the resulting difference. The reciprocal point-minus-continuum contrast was -1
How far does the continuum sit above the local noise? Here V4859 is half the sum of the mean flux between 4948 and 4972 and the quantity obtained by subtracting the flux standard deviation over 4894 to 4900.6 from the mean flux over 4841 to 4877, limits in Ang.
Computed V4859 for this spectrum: 15.7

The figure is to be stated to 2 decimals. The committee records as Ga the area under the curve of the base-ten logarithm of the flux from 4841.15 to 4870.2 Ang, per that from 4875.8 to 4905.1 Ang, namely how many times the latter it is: 0.98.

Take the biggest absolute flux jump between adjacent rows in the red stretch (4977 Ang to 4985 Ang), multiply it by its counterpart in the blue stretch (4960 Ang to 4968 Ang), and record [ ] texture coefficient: 3.7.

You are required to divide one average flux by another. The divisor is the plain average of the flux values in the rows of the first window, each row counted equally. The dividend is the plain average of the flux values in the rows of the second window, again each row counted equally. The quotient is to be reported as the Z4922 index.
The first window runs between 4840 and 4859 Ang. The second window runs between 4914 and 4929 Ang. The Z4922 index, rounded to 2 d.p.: 1.00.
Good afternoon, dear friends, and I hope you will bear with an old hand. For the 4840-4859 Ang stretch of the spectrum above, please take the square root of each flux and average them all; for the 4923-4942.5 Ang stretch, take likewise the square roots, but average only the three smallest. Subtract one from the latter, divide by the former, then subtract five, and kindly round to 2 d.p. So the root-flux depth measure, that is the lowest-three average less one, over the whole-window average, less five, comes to -4.29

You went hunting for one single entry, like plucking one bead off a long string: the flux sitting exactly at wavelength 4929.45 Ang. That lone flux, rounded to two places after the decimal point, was 16.74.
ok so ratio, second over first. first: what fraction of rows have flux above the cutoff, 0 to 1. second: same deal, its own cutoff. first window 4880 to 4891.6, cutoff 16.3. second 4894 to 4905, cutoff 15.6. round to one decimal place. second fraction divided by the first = 7.0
